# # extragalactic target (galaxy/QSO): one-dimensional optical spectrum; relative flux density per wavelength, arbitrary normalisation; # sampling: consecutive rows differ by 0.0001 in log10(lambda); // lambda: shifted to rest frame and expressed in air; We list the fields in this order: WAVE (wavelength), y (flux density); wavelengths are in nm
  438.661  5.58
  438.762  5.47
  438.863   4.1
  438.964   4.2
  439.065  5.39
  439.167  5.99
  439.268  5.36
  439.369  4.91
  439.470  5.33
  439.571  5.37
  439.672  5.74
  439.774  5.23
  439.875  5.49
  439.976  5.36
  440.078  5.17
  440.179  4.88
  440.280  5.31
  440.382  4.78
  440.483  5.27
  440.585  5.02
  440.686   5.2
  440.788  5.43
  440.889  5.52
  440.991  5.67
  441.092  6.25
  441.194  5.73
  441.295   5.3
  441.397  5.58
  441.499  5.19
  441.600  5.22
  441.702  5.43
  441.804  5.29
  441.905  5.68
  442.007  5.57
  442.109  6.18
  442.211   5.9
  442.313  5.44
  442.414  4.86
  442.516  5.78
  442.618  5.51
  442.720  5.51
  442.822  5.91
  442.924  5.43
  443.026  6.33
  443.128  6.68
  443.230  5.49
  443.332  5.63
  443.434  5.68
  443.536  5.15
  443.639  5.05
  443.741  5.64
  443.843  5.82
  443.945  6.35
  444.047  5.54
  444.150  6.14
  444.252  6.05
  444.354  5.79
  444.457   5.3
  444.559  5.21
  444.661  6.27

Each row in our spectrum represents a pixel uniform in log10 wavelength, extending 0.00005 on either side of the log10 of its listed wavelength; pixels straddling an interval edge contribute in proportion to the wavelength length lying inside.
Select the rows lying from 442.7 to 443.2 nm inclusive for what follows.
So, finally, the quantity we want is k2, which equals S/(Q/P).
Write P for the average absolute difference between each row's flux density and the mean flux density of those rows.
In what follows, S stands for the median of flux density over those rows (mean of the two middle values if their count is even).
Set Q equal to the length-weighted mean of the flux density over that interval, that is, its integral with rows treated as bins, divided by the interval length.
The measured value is 0.421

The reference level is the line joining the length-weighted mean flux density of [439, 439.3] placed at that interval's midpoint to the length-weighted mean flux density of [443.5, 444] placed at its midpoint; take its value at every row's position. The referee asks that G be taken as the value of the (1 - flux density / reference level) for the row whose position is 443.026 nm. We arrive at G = -0.13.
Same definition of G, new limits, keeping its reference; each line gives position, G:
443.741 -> 0.00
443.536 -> 0.08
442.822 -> -0.06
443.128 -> -0.19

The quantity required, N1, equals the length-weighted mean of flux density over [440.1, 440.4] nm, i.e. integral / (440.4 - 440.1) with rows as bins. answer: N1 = 5.03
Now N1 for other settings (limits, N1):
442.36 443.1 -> 5.65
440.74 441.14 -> 5.72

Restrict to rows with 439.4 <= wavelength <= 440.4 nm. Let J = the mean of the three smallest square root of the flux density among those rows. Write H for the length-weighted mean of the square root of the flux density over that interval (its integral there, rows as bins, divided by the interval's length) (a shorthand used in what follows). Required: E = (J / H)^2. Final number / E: 0.938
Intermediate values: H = 2.30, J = 2.22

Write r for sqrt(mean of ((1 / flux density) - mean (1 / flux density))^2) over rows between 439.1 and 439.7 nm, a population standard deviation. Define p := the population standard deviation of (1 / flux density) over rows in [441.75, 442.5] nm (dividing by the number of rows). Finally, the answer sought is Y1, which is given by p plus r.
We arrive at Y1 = 0.025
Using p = 0.0132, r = 0.012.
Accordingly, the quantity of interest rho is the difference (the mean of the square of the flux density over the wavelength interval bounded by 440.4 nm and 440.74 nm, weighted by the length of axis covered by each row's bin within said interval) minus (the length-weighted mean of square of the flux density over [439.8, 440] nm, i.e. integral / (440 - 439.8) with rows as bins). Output -3.0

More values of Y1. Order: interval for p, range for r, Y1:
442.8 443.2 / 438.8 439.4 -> 0.041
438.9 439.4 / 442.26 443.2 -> 0.039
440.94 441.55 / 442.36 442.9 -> 0.023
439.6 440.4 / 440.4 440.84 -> 0.016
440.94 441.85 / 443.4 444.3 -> 0.023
